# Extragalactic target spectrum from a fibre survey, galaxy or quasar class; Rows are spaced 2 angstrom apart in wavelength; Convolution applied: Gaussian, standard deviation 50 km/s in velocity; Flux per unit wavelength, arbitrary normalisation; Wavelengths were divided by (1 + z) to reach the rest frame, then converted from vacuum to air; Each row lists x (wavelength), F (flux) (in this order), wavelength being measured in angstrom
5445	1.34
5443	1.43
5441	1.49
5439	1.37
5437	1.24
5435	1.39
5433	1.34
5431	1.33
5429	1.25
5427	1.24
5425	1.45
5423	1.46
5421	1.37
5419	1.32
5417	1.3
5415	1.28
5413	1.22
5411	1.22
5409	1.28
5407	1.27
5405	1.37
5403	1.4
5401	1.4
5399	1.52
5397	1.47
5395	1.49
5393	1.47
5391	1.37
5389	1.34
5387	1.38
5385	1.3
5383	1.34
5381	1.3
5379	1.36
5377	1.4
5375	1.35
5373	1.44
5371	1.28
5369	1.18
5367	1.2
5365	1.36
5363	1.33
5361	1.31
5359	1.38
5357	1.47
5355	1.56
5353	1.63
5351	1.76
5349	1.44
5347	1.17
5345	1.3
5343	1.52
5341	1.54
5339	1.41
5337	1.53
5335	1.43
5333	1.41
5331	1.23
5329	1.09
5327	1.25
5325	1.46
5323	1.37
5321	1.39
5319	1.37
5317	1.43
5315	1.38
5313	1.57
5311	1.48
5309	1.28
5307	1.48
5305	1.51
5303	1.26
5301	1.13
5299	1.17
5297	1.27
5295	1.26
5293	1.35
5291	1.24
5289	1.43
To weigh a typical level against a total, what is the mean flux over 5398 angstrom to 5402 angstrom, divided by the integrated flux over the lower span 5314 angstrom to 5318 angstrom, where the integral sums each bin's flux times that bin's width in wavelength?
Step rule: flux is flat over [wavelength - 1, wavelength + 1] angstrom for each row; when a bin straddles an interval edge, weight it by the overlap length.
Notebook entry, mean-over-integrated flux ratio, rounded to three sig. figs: 0.260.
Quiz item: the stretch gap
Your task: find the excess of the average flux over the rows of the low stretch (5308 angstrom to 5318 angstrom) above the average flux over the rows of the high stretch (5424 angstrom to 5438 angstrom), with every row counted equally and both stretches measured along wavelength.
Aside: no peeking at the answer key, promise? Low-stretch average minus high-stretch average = 0.11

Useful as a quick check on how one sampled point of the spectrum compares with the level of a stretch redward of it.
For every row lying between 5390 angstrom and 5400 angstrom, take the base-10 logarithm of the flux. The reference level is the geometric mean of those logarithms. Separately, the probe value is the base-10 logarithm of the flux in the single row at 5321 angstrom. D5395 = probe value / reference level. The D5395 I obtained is 0.9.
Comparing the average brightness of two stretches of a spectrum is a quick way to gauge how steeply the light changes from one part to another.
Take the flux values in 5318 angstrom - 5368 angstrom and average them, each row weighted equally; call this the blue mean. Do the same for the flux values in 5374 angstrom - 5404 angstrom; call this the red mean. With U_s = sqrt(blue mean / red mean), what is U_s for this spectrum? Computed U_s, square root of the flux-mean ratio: 1.00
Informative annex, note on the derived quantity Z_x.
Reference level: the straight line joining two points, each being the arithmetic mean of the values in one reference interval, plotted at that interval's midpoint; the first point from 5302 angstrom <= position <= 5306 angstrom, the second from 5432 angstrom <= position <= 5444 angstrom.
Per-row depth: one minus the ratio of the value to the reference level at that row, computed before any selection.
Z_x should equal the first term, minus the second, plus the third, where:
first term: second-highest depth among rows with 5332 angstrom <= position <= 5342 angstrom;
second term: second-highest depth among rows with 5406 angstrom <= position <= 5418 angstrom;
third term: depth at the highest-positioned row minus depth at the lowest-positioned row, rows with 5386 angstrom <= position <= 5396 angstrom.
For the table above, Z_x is -0.21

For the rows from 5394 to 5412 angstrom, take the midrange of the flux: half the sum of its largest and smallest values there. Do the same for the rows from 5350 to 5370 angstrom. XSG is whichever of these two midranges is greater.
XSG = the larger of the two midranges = 1.47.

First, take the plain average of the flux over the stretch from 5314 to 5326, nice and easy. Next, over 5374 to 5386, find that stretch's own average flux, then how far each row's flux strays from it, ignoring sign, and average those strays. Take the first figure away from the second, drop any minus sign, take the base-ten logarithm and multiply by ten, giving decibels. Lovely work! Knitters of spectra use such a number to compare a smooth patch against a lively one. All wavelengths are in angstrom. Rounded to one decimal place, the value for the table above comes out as 1.4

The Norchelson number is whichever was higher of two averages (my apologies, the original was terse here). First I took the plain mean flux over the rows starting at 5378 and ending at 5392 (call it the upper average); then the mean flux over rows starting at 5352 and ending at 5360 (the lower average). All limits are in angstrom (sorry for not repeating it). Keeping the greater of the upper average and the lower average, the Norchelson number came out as 1.51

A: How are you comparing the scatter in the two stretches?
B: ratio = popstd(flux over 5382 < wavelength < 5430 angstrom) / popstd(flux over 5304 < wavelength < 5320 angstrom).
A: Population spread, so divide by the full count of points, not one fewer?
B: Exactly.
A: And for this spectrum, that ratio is 1.02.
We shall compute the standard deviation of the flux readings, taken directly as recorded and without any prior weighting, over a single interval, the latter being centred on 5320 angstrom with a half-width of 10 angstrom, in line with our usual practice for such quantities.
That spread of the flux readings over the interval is 0.13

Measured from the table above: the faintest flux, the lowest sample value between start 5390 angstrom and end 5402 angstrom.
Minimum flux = 1.37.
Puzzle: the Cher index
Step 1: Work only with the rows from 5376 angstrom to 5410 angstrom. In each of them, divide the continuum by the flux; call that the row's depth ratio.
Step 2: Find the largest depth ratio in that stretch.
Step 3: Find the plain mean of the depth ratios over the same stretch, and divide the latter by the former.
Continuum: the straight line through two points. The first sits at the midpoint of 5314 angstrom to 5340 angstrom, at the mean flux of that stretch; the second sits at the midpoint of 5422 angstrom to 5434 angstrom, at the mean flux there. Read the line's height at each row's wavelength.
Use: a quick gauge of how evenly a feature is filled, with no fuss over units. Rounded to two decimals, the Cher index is 0.92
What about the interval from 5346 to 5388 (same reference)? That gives 0.85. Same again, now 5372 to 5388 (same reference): 0.96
